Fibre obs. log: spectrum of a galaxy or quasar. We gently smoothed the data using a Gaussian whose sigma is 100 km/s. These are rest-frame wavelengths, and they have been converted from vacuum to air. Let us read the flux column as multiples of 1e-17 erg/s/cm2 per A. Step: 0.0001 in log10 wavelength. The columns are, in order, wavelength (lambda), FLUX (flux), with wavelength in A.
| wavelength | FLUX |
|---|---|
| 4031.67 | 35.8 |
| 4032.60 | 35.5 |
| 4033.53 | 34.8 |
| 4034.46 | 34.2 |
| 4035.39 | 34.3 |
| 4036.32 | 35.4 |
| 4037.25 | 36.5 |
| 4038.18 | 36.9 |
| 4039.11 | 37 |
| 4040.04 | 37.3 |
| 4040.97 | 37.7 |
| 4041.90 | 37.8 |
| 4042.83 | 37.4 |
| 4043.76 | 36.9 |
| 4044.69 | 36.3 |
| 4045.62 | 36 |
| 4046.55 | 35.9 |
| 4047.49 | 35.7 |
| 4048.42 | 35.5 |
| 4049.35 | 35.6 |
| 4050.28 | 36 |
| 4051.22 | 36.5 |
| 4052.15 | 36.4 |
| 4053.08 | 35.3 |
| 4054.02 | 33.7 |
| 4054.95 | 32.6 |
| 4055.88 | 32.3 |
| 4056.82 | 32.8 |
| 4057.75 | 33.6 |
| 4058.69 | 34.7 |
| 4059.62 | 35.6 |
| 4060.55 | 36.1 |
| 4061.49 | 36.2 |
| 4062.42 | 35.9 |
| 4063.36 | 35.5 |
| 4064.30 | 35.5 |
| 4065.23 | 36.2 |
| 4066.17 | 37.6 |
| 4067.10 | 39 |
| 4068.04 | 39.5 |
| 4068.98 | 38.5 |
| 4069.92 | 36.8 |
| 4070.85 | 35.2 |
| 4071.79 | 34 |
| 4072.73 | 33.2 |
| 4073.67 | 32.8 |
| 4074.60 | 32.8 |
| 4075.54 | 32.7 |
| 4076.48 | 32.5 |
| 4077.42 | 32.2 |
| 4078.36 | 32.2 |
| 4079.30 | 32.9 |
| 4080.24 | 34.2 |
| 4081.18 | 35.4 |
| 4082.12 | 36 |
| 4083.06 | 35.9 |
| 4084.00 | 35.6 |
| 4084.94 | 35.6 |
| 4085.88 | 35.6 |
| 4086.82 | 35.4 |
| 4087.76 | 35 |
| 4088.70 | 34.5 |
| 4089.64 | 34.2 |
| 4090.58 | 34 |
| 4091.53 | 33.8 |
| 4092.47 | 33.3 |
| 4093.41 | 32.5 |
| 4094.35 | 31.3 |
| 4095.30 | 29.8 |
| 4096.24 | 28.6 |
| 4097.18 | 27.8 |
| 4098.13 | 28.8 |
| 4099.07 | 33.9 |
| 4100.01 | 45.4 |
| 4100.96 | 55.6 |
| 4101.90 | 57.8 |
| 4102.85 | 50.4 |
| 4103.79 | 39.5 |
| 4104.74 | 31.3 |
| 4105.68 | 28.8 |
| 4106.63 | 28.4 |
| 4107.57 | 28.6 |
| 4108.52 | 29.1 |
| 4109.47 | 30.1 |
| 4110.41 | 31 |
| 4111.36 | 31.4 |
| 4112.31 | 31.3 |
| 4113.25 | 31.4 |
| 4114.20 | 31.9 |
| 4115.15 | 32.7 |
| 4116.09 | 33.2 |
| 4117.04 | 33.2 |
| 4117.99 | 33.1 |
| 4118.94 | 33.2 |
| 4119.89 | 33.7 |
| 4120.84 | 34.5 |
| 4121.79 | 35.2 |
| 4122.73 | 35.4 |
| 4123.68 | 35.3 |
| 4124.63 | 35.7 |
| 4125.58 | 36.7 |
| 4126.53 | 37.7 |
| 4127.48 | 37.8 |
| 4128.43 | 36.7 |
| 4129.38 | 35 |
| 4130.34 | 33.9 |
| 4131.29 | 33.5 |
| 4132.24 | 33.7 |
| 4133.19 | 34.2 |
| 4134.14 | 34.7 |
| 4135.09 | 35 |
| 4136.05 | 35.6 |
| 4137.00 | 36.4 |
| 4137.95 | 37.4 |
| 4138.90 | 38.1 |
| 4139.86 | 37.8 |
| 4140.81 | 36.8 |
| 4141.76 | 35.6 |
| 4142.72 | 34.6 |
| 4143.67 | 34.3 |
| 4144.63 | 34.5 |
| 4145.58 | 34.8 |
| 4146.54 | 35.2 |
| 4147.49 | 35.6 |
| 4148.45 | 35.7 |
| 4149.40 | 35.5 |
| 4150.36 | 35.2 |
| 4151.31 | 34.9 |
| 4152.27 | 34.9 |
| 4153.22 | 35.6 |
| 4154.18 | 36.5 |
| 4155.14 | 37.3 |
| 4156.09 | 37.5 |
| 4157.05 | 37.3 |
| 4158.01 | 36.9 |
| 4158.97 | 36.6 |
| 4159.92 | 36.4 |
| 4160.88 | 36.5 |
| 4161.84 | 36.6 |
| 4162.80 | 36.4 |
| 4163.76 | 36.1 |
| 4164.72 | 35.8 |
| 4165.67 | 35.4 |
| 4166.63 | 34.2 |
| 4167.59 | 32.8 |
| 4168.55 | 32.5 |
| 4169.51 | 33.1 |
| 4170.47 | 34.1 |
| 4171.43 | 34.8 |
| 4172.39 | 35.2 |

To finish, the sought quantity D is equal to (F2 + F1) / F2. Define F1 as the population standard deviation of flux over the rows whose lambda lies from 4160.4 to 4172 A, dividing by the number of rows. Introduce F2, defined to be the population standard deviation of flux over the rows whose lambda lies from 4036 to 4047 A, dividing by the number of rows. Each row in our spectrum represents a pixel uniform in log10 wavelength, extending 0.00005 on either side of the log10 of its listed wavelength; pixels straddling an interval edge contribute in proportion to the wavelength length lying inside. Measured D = 3.0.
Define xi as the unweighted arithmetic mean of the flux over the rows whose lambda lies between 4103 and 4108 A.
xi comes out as 31.3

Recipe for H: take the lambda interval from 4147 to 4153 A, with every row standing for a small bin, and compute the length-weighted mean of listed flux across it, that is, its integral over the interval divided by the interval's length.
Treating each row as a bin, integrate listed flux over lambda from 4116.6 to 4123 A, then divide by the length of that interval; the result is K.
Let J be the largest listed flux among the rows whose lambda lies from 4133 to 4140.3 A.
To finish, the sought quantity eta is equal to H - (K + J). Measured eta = -37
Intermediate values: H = 35.4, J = 38.1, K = 34.0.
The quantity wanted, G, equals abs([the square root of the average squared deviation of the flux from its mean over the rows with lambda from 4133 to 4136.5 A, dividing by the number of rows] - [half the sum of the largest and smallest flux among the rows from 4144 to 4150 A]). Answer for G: 34.6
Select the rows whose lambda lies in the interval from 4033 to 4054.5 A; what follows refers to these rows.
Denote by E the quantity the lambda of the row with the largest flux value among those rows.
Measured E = 4041.90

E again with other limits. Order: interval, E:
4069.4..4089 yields 4069.92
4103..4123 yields 4103.79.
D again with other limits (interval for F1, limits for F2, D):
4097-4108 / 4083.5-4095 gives 9.4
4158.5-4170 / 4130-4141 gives 2.0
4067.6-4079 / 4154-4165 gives 6.0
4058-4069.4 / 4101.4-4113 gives 1.2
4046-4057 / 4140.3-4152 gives 3.3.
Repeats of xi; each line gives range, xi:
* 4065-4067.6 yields 37.6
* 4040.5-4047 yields 36.9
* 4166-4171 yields 33.3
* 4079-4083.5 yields 34.9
